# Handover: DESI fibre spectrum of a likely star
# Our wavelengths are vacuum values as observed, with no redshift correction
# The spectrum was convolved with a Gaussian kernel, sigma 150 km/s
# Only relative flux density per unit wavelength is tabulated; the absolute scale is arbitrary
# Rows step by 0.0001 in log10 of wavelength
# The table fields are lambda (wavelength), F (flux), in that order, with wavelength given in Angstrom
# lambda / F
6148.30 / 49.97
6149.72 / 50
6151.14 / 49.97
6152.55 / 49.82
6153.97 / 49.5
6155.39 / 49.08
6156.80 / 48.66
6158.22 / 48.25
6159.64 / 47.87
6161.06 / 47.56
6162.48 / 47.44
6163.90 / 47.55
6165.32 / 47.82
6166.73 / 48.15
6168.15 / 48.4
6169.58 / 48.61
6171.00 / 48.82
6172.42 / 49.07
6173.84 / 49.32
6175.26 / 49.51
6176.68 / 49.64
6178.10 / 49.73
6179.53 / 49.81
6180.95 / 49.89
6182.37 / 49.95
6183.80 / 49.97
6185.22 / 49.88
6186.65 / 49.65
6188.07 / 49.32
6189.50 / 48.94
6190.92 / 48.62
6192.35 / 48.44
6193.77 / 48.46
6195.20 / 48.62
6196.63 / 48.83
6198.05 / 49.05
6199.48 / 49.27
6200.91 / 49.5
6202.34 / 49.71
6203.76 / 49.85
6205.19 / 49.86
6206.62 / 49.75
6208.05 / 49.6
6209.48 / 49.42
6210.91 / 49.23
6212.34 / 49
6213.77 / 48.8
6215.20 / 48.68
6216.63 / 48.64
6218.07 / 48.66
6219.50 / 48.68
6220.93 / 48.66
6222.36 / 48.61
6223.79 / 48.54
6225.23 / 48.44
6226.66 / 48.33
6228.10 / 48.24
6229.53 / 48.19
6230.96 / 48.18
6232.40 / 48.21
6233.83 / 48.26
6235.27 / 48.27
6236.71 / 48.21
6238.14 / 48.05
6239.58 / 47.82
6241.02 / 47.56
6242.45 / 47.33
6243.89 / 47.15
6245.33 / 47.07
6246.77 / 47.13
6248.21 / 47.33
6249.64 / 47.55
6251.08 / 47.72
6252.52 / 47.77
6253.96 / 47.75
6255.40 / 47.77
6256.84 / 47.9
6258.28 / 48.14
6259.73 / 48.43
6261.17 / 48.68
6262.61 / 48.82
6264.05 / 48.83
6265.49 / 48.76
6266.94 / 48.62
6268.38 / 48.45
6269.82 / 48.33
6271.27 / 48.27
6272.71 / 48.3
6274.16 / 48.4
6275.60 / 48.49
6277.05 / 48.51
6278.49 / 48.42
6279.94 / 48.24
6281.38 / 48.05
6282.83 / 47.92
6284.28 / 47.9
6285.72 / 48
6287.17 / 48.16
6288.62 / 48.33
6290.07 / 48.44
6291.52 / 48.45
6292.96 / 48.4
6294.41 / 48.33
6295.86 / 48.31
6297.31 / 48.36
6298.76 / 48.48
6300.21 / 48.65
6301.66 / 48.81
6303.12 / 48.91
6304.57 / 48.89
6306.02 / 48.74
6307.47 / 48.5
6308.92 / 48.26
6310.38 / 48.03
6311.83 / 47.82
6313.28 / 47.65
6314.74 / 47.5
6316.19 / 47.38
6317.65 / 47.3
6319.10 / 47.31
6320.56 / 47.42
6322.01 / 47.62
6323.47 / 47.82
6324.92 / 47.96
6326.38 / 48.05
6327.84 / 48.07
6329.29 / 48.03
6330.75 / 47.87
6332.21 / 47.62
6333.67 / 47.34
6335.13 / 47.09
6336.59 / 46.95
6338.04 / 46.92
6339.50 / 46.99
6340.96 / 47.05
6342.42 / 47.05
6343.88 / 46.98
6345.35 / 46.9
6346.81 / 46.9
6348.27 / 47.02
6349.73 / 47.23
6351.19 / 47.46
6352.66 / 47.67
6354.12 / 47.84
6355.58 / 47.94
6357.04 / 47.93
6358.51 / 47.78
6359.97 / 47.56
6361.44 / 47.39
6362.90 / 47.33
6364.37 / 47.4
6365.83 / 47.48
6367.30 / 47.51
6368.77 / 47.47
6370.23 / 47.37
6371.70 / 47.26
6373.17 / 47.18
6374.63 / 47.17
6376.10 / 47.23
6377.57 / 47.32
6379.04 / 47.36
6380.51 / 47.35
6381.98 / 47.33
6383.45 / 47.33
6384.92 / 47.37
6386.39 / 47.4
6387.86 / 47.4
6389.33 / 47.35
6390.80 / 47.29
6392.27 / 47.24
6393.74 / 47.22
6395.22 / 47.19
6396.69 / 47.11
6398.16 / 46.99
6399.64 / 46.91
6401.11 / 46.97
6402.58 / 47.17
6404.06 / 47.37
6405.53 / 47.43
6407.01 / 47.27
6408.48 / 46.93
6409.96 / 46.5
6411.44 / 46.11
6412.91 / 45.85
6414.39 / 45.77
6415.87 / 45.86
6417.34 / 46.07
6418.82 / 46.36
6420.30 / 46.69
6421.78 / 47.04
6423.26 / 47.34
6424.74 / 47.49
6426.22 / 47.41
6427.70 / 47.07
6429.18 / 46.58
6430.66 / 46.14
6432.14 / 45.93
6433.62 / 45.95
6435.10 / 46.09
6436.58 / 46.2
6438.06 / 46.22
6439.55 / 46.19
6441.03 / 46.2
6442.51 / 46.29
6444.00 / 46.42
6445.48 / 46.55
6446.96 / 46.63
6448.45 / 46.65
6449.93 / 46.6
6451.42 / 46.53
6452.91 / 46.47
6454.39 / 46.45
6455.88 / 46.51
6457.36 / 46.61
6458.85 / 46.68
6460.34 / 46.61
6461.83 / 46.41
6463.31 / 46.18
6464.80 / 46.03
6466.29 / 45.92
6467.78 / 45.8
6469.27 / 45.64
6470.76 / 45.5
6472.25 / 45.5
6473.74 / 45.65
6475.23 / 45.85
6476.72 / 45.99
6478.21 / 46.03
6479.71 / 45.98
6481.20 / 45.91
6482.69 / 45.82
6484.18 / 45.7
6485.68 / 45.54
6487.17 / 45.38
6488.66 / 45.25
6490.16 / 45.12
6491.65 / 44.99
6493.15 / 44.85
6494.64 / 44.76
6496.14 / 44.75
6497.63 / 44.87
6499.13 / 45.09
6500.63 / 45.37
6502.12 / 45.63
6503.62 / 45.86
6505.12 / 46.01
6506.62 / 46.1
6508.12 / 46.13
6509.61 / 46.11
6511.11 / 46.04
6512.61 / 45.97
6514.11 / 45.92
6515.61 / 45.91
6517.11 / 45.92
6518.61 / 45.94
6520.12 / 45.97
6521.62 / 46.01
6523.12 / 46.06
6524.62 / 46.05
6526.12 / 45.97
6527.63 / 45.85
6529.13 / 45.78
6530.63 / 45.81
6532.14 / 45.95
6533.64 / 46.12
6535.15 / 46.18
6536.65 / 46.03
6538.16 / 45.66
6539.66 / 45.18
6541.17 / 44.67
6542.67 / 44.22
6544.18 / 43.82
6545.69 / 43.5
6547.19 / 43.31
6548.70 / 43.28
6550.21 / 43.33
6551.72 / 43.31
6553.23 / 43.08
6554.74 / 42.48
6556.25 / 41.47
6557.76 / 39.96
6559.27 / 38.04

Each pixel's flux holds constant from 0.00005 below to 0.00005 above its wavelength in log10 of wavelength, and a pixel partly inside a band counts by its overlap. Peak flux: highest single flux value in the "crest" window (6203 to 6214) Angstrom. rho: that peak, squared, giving 2486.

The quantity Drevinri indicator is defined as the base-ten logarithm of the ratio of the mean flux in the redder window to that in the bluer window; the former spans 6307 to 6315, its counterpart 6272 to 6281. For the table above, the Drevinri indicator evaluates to -0.004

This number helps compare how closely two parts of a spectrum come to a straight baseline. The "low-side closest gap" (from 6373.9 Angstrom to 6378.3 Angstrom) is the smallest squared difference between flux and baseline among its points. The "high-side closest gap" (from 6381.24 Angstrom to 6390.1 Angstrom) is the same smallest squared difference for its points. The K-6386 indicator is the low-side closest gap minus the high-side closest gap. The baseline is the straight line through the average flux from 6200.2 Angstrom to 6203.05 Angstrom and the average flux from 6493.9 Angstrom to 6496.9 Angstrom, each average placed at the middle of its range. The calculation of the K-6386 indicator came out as -0.3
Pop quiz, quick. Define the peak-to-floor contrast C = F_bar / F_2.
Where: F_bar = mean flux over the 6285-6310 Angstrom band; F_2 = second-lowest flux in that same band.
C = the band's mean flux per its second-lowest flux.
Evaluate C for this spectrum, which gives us 1.01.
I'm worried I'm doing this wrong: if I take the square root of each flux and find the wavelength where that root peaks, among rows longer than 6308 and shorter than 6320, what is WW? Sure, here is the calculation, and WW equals 6308.92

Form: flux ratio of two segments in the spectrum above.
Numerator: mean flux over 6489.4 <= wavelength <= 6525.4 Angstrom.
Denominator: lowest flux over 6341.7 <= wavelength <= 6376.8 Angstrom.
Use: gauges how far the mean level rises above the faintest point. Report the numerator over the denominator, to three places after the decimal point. 0.973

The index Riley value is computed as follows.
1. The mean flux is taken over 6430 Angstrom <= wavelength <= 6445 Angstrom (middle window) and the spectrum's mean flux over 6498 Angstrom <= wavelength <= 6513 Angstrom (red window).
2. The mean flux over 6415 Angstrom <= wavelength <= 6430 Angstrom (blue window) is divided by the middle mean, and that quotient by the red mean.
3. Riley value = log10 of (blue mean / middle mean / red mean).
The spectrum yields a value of -1.66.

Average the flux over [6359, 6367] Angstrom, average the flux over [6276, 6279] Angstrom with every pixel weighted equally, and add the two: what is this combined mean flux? 95.9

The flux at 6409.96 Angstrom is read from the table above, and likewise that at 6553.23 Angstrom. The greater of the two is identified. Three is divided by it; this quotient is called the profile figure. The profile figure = 0.0645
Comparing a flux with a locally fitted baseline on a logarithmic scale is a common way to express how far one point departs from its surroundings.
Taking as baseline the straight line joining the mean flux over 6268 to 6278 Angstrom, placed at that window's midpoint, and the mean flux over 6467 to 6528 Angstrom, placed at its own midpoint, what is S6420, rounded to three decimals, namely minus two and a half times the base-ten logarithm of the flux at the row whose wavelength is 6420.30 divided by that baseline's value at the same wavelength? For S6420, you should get -0.002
